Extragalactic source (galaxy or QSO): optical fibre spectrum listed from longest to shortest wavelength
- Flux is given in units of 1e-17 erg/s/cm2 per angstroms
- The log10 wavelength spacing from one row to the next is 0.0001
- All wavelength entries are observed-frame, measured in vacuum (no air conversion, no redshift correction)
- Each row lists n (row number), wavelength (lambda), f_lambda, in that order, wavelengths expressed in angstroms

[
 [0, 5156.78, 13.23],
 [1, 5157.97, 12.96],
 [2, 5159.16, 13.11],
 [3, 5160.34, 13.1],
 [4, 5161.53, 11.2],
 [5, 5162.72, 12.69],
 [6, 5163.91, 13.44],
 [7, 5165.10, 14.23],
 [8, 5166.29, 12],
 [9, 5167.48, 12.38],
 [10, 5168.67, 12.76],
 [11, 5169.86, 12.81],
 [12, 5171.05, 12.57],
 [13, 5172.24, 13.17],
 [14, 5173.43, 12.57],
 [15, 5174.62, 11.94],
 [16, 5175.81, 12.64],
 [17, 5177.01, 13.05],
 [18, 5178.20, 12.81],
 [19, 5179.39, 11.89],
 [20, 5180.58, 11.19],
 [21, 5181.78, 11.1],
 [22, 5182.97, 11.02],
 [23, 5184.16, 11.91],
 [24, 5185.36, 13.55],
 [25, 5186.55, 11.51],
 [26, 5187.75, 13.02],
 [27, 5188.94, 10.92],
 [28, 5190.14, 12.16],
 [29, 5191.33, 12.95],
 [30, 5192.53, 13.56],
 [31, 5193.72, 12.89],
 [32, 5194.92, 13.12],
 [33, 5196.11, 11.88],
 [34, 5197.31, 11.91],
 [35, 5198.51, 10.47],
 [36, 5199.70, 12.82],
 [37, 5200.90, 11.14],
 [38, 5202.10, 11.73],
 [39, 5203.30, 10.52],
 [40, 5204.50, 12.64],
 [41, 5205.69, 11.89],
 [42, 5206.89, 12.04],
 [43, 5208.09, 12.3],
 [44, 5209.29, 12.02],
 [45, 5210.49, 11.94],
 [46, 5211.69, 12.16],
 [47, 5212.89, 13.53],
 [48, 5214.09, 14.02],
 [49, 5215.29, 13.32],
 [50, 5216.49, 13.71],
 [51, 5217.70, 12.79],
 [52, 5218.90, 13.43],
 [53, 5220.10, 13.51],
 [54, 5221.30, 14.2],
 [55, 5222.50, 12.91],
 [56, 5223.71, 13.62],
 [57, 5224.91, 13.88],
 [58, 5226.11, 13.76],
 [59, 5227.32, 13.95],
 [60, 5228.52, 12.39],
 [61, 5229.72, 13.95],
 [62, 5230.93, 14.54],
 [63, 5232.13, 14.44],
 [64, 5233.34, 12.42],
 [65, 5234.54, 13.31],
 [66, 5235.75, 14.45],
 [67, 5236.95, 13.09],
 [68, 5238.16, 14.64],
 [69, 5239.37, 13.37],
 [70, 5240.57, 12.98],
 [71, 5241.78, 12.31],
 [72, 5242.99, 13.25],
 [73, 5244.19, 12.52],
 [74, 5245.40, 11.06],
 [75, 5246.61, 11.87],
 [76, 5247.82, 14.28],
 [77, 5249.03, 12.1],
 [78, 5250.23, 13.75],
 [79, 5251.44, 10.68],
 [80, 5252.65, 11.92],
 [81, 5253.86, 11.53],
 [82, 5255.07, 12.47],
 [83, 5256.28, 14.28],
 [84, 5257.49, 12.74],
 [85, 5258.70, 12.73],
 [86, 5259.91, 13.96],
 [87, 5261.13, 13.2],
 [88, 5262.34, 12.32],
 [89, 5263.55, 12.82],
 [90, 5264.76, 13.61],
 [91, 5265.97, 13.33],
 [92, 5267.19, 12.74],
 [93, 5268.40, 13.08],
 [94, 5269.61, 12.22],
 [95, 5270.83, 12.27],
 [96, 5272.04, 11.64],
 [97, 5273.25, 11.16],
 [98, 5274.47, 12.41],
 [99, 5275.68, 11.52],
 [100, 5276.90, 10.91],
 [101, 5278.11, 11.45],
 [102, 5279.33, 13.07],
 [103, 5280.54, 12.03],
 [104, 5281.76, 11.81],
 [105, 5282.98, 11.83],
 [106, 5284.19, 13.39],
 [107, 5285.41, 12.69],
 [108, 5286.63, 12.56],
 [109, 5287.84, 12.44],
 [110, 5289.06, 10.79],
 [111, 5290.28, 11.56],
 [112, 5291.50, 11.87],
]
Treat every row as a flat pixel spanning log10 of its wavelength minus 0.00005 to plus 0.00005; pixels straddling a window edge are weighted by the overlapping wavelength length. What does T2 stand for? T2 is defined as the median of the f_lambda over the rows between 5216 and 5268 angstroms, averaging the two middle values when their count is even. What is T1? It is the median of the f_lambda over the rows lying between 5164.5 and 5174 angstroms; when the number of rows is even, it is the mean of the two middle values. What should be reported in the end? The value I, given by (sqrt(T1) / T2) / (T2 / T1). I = 0.26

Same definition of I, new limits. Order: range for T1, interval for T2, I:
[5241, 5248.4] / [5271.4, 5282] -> 0.32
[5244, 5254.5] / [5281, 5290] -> 0.27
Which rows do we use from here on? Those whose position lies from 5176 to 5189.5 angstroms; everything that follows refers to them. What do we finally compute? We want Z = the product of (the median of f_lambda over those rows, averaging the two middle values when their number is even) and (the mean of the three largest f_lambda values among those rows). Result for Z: 157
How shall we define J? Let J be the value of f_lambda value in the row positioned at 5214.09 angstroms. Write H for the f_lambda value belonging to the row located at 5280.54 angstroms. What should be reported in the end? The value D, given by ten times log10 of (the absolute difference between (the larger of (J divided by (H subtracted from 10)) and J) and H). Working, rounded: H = 12.03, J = 14.02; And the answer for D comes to 3.0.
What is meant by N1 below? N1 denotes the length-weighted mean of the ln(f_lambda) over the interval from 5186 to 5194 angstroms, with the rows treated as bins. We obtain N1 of 2.52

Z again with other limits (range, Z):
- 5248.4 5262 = 178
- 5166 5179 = 164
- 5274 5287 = 157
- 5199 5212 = 151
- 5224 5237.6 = 201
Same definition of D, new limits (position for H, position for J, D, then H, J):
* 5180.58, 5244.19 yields 1.2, 11.19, 12.52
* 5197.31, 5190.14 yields -6.0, 11.91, 12.16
